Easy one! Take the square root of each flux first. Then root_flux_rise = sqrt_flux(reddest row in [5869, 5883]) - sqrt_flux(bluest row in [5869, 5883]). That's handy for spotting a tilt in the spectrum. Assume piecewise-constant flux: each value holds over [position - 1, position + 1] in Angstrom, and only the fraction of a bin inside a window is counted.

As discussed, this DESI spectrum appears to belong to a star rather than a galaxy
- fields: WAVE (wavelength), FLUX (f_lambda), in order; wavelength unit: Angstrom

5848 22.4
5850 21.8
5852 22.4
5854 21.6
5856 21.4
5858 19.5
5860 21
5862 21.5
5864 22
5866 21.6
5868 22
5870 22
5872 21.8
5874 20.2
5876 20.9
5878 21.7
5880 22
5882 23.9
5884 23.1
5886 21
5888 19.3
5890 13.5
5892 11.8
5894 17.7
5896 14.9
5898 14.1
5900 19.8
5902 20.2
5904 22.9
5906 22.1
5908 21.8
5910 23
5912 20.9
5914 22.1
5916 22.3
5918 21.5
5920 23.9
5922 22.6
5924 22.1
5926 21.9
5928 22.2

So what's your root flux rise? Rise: 0.20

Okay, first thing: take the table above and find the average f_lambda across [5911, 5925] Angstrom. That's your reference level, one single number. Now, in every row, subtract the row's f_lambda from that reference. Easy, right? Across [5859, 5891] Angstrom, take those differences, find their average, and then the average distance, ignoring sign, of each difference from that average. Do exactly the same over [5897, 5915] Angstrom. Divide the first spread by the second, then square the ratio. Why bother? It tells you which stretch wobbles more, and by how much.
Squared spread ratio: 0.53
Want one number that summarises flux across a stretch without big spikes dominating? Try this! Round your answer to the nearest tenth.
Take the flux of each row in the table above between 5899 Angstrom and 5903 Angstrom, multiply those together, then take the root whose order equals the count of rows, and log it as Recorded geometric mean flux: 20.0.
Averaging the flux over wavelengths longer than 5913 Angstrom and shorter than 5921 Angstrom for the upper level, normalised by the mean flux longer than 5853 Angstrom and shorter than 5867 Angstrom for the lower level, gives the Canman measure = 1.06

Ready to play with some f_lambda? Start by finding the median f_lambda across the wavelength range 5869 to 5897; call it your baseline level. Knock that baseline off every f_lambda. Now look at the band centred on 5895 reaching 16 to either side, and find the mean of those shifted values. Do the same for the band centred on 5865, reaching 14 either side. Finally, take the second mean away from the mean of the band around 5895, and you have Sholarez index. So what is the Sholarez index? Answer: -2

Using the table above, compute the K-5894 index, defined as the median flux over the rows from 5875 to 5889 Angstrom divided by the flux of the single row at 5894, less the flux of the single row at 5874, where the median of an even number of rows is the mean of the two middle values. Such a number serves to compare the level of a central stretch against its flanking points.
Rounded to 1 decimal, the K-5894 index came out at -19.0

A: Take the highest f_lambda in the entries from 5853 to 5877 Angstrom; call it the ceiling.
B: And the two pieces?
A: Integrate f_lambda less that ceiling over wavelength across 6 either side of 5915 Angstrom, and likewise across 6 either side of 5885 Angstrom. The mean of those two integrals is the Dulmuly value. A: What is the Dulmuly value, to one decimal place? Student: -7.5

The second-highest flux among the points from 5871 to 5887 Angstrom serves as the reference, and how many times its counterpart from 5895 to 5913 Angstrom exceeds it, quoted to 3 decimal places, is 0.991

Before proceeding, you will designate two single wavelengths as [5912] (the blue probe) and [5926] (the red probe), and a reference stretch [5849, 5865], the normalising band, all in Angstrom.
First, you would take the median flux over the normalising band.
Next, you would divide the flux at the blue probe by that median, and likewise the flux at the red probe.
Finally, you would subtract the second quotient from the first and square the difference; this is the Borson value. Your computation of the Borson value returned 0.0022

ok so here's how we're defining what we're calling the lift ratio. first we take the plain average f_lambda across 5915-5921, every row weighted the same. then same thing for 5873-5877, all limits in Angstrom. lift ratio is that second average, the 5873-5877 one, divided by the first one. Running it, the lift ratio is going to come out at 0.91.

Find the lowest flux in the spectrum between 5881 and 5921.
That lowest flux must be 11.8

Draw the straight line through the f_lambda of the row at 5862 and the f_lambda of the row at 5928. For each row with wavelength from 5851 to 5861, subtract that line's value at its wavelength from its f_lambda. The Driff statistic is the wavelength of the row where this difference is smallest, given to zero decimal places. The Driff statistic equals 5858 Angstrom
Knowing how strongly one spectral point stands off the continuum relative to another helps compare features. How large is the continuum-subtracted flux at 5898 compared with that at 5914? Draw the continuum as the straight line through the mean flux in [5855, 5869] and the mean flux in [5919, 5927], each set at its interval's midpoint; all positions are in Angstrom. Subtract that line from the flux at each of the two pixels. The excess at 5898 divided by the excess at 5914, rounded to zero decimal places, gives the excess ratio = 24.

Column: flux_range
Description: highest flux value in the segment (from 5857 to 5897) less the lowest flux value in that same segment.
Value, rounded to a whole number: 12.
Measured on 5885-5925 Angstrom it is 12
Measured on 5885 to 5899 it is 9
